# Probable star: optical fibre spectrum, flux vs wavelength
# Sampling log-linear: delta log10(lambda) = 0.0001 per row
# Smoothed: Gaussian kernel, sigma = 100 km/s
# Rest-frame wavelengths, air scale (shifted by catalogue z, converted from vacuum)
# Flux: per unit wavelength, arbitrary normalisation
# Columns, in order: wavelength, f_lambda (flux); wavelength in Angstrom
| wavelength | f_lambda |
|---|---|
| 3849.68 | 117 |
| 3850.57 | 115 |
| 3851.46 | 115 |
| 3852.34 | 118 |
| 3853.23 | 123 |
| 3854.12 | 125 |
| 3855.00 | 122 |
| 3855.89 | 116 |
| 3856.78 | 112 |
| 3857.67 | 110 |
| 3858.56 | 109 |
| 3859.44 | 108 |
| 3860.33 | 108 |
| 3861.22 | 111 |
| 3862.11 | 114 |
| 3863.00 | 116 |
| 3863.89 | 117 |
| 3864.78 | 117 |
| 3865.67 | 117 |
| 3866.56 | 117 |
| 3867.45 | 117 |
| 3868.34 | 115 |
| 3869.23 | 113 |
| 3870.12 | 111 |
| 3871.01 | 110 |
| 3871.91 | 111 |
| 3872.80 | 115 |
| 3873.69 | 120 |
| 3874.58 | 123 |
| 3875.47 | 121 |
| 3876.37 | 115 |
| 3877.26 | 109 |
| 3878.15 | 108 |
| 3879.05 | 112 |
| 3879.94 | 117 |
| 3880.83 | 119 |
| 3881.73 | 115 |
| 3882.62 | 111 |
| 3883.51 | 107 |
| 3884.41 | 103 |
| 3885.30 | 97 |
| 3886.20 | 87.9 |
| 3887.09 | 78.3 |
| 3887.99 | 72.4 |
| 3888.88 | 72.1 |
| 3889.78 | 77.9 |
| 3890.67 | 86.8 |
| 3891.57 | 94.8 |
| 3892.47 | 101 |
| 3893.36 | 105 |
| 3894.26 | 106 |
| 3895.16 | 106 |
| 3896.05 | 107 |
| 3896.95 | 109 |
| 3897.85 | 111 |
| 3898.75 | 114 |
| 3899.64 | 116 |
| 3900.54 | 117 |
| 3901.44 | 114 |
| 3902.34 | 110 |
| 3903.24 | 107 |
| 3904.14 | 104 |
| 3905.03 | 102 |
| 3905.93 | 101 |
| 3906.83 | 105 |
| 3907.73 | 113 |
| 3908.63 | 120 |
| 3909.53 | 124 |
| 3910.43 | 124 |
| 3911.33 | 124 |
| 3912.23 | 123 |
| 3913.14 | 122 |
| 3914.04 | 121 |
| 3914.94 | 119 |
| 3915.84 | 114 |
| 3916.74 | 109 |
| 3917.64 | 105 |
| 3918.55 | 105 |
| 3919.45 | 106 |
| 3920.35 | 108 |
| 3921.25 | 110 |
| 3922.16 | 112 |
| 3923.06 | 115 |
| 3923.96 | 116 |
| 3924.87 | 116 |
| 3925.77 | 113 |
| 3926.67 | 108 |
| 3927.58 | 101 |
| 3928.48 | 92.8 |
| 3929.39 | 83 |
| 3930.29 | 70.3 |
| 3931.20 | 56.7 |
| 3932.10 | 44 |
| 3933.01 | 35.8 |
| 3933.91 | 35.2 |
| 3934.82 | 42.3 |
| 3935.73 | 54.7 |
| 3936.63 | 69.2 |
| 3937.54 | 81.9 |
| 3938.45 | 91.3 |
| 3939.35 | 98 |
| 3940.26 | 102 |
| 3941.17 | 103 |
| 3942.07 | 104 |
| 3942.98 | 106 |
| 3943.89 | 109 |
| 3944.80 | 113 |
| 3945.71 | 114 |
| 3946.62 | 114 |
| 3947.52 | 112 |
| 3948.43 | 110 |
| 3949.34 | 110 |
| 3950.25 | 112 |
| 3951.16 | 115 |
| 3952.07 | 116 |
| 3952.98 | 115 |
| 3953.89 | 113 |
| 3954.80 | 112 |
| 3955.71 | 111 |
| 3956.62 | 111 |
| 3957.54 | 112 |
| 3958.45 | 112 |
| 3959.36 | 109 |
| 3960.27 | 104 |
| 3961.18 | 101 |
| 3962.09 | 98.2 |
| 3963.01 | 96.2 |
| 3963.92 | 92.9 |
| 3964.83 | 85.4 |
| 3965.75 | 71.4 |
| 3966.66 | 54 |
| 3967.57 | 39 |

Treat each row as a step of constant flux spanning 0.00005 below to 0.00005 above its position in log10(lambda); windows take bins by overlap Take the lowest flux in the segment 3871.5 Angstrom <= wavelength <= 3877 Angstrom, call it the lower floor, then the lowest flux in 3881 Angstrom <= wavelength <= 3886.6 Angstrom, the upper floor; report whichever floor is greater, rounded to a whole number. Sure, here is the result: 111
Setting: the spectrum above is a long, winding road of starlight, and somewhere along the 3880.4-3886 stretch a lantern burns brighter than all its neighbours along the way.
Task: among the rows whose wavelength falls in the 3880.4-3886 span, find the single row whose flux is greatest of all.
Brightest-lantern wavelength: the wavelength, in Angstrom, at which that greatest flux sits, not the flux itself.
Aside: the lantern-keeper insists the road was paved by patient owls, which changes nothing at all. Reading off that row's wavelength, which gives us 3880.83 Angstrom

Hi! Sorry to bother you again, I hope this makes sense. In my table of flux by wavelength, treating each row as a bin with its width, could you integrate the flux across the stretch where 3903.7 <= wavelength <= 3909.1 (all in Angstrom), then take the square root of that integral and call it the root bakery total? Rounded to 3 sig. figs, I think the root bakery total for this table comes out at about 24.1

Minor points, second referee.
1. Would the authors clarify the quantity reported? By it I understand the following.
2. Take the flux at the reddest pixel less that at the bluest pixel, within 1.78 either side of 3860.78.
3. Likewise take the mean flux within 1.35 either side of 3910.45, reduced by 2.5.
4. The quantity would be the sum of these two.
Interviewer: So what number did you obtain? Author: 128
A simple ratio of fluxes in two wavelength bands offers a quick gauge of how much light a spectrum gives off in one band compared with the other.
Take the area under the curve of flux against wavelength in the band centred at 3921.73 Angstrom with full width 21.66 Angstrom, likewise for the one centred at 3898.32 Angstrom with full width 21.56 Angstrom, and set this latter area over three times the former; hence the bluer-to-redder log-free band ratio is 0.329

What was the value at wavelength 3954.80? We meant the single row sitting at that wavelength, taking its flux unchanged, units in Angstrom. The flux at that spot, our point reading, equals 112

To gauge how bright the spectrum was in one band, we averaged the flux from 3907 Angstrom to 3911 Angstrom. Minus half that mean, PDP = -60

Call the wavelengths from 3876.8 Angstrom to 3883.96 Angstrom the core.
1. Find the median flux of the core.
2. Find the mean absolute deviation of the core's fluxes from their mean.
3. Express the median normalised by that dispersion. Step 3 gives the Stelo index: 31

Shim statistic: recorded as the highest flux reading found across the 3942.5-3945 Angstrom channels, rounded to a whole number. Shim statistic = 113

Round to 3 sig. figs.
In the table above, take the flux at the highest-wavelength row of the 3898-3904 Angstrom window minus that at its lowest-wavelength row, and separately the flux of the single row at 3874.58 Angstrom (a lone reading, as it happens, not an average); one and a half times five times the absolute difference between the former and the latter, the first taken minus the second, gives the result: 975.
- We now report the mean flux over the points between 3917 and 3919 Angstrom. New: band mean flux 105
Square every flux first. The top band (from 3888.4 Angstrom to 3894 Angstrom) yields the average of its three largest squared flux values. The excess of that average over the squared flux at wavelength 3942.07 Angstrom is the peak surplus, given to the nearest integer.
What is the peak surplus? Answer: -745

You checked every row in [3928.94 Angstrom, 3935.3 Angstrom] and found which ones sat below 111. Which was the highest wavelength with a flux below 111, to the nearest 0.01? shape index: 3934.82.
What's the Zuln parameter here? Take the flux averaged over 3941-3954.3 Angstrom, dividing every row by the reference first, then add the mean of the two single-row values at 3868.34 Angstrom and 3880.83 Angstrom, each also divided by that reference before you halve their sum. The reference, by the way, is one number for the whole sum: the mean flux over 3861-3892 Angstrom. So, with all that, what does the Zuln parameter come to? 2.13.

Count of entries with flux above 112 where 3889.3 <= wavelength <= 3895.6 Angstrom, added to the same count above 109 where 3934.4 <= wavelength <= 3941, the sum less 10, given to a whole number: -10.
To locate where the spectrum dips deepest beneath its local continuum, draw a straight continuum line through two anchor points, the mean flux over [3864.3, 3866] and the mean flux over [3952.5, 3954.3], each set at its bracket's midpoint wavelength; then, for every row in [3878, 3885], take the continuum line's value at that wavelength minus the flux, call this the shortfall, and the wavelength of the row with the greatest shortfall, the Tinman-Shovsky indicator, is 3884.41 Angstrom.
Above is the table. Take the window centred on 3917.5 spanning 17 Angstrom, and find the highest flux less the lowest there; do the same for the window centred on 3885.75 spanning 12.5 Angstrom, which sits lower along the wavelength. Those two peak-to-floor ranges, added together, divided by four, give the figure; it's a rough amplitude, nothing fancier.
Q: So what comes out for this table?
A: 16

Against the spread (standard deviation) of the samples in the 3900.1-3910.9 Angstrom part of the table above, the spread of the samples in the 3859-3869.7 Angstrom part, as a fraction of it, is 0.42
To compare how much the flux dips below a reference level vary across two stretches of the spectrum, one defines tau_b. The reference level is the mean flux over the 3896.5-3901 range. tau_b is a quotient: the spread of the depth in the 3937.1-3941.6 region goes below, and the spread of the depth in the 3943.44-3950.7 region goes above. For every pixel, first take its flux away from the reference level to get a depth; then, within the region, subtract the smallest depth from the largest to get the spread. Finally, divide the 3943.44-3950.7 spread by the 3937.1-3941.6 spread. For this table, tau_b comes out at 0.2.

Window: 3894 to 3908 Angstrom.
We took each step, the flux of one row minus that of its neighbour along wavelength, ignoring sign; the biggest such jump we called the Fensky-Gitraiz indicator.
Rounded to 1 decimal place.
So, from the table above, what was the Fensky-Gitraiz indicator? 8.0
